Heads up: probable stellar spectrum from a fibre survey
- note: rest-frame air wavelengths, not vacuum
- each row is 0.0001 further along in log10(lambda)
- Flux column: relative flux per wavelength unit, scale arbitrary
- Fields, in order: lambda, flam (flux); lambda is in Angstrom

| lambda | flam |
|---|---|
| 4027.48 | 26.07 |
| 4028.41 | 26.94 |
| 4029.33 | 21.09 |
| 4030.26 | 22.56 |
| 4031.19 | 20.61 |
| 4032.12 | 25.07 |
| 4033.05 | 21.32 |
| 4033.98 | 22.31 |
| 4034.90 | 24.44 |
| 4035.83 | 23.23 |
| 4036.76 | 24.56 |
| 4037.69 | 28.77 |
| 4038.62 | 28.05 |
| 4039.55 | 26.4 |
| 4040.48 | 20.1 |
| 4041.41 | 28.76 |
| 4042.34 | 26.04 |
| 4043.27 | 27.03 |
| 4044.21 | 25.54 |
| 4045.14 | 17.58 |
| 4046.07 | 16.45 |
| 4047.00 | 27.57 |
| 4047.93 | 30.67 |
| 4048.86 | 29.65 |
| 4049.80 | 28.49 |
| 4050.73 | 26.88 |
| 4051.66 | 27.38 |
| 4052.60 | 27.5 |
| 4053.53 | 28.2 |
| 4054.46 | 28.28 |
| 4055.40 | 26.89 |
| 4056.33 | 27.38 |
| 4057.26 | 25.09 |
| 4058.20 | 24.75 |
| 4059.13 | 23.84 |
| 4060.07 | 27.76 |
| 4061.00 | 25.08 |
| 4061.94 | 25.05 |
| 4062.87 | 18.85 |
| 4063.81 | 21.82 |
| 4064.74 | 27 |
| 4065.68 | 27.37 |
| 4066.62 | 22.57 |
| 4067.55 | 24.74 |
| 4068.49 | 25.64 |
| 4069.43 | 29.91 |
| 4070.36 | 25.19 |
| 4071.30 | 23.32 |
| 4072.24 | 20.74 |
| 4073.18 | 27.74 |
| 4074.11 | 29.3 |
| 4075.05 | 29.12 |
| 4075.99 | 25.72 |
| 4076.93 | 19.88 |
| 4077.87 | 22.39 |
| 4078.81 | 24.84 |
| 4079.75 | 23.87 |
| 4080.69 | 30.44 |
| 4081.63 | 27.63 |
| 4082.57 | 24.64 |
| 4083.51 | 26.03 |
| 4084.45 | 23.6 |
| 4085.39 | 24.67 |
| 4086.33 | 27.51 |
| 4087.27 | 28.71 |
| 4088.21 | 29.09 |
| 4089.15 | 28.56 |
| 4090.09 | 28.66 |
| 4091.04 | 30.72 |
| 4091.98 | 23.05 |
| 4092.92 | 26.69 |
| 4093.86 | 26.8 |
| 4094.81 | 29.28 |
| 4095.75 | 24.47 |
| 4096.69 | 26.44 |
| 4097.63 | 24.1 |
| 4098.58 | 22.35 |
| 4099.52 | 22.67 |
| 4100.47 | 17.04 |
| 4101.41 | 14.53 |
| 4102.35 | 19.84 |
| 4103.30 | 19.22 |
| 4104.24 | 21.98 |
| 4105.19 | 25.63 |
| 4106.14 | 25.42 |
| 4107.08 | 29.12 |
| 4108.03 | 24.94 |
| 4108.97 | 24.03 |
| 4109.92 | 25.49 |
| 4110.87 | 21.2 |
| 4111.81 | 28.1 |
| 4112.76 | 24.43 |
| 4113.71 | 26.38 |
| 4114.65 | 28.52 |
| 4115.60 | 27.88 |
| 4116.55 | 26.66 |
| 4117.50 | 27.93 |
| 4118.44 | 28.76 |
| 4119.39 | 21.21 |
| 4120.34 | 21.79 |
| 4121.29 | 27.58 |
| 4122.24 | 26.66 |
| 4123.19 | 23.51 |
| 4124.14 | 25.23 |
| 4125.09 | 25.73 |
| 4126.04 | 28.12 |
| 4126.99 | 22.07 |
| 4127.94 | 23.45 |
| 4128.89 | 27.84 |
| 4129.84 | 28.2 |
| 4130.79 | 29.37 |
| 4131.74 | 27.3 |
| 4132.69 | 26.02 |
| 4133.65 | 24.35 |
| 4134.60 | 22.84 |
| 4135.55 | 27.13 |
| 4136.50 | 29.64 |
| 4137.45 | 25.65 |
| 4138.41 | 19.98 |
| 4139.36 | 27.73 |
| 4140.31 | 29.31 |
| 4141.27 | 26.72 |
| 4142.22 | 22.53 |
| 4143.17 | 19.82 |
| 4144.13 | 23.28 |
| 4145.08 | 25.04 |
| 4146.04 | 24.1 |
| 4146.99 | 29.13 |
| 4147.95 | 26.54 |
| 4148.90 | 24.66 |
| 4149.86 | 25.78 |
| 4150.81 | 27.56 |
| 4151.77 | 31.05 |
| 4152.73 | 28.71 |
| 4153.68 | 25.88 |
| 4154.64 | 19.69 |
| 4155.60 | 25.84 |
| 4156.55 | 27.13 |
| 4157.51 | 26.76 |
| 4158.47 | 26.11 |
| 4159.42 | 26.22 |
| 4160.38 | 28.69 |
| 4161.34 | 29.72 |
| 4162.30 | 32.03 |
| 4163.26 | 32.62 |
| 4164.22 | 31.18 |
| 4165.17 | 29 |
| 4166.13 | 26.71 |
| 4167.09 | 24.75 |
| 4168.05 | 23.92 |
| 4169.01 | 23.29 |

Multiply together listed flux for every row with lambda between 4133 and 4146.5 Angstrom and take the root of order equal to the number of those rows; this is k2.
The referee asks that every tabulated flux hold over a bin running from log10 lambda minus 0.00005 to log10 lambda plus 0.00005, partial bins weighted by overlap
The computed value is 24.7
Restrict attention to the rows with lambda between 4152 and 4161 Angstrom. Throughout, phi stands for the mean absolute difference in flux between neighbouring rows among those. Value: 2.5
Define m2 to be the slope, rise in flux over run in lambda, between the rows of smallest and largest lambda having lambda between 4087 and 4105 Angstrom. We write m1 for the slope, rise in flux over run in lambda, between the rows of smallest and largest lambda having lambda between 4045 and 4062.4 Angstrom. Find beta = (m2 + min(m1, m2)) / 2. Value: -0.4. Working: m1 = 0.4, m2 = -0.40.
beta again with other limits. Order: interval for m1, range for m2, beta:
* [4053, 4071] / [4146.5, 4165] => 0.0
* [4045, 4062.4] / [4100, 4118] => 0.5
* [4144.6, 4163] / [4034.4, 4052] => 0.2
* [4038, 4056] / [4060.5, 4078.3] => -0.2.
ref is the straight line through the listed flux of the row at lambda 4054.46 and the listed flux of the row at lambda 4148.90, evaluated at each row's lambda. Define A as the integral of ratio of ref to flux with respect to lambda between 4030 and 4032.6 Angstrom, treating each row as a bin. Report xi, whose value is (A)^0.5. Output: 1.8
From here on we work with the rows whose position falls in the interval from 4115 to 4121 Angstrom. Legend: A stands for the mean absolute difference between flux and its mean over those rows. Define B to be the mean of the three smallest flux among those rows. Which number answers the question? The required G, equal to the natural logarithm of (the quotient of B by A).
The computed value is 2.1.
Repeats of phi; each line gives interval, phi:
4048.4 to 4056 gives 0.8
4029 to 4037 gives 2.2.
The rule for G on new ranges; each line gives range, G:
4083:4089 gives 2.6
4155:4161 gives 3.6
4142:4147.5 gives 2.3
